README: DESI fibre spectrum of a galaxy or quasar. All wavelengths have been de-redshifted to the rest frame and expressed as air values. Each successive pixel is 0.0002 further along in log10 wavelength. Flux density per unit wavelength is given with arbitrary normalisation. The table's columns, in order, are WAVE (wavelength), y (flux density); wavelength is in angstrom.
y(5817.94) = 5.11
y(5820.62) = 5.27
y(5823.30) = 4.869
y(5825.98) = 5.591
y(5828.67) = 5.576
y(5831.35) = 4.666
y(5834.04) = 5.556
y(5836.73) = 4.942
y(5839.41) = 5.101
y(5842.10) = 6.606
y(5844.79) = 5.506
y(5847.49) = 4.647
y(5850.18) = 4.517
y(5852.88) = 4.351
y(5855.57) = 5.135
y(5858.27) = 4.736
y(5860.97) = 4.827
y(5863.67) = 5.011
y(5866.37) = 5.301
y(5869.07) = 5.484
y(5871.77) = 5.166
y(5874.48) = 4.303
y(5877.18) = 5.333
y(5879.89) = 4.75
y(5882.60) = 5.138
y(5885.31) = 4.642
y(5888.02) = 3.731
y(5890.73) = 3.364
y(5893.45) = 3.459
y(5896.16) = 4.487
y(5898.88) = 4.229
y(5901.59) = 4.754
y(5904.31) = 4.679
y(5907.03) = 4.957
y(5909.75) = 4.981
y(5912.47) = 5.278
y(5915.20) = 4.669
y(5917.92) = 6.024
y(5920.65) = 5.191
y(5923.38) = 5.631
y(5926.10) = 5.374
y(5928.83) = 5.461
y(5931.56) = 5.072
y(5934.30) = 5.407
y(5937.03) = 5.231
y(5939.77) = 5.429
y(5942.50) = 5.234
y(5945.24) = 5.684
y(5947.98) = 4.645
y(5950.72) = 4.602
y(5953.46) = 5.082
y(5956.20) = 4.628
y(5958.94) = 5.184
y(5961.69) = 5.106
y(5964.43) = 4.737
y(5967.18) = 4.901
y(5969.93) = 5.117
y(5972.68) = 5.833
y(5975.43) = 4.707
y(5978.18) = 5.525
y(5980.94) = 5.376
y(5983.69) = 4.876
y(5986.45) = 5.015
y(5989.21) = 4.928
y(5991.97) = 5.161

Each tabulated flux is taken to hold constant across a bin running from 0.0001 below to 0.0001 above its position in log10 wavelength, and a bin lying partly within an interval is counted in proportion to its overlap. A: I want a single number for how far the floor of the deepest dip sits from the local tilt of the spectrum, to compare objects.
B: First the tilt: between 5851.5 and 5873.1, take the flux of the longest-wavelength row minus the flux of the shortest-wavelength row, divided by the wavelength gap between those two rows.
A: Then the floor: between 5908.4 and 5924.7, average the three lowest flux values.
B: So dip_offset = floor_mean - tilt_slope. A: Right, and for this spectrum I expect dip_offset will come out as 4.9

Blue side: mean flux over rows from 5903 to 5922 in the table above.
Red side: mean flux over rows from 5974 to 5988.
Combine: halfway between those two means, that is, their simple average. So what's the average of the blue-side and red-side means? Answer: 5.11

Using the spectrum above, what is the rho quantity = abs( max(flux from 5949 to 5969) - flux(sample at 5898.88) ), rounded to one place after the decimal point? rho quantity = 1.0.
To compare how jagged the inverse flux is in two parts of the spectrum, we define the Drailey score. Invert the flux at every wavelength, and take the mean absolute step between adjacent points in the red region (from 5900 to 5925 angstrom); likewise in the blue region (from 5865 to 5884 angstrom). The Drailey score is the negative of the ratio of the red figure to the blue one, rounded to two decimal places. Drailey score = -0.76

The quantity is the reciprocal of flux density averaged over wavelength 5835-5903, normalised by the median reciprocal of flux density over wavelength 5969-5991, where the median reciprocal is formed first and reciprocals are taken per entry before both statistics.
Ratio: 1.08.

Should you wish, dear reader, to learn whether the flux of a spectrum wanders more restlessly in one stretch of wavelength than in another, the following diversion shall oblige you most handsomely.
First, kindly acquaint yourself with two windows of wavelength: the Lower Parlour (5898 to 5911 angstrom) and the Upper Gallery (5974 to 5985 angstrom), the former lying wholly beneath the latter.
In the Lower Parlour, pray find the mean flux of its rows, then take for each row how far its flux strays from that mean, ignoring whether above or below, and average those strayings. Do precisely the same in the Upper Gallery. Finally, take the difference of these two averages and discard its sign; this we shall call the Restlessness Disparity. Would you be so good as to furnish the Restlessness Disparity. 0.12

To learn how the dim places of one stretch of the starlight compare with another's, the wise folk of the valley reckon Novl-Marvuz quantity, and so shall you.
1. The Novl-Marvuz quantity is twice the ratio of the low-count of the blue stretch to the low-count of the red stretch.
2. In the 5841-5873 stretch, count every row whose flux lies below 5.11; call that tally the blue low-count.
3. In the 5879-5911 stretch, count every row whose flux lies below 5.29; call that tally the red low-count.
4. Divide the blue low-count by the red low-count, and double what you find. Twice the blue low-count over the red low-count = 1.00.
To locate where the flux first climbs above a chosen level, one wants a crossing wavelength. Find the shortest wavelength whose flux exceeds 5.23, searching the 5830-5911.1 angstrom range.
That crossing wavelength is 5834.04 angstrom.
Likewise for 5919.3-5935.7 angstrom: 5923.38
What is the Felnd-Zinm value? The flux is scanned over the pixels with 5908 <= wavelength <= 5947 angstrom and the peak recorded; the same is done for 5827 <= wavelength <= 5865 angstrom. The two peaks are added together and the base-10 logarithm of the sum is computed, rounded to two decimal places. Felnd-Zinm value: 1.10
